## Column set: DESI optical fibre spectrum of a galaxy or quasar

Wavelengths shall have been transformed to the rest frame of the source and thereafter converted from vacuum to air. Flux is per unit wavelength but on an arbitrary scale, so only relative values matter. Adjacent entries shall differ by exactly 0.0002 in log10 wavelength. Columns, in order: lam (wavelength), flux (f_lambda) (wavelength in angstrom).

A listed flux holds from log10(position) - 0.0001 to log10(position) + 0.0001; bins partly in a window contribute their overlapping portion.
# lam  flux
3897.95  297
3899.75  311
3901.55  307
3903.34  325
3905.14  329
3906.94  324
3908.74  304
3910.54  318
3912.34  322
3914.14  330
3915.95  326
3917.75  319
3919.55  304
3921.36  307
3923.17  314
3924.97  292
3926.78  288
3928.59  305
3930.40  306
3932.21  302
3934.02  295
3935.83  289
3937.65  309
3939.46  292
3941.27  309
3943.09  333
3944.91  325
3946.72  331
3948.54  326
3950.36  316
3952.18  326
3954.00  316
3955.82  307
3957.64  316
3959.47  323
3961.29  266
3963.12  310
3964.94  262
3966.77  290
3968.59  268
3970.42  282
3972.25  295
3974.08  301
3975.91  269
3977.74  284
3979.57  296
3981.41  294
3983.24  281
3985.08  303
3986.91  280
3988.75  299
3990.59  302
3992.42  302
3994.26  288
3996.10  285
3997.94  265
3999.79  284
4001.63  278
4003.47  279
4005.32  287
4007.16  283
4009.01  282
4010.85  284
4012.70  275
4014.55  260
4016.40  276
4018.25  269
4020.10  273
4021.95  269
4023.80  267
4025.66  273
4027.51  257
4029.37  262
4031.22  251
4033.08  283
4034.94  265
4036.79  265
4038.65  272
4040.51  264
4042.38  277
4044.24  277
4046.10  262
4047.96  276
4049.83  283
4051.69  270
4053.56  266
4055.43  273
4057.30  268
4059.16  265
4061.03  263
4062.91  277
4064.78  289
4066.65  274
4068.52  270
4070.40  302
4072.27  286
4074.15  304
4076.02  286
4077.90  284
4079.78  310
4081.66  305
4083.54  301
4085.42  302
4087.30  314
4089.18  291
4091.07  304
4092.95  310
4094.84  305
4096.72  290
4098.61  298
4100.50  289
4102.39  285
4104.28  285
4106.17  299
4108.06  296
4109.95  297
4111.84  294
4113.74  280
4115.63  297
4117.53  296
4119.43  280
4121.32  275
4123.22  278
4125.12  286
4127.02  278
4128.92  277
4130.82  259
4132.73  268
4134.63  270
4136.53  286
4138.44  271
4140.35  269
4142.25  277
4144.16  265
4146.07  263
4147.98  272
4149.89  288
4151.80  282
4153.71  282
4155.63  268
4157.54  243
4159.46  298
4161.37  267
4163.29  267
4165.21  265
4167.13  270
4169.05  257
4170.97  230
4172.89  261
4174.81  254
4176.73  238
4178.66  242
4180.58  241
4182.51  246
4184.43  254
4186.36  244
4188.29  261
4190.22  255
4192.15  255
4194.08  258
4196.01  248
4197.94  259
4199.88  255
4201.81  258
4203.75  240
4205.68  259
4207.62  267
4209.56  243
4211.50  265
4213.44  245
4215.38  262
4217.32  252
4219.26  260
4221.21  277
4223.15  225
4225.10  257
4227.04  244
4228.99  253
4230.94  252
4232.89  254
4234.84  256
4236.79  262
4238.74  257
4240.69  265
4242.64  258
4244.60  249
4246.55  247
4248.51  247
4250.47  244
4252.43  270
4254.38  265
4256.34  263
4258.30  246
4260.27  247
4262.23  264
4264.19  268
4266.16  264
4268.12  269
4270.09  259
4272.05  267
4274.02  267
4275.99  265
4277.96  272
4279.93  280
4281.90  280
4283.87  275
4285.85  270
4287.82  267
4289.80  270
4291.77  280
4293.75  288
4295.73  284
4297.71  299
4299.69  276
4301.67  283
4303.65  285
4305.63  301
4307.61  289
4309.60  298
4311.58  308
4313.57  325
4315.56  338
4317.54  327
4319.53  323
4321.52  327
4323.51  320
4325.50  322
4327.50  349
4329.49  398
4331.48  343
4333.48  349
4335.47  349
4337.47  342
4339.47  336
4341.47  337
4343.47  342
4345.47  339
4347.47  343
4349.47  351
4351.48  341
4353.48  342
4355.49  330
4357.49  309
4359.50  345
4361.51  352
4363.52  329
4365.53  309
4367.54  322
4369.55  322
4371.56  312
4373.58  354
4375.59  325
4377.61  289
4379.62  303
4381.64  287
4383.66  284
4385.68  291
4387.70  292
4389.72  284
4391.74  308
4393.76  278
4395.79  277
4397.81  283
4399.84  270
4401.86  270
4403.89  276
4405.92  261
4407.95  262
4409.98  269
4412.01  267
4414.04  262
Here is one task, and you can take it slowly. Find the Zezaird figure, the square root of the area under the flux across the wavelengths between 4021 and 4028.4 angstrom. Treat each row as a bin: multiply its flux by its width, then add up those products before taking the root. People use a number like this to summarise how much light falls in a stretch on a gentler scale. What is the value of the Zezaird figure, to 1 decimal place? 44.4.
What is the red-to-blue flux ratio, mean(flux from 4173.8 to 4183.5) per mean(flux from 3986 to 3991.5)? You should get 0.83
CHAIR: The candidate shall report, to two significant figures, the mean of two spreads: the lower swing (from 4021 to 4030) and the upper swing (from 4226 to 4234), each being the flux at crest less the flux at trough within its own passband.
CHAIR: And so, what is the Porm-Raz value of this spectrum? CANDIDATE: 13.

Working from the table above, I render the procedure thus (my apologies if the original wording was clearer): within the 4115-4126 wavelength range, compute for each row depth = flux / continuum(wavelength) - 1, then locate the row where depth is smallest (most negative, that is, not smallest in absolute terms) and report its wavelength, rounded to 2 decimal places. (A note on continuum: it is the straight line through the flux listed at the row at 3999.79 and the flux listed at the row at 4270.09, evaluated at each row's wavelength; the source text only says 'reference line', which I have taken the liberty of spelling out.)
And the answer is 4121.32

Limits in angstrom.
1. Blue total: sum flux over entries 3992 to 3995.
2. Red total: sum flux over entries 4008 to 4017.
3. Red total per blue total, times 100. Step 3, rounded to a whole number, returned 233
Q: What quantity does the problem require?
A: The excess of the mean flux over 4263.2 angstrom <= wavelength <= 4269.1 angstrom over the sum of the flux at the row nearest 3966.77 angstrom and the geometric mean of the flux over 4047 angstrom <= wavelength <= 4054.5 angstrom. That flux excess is -297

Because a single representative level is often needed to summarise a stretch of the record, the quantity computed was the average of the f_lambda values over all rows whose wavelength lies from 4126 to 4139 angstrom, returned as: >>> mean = 273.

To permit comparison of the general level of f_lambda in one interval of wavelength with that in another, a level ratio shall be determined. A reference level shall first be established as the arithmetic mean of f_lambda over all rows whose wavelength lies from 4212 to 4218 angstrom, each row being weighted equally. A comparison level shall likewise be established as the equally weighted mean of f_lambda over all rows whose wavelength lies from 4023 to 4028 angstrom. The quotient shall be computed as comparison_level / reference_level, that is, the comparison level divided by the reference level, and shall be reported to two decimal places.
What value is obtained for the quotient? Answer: 1.05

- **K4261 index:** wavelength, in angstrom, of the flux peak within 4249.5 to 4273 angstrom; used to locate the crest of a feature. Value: 4252.43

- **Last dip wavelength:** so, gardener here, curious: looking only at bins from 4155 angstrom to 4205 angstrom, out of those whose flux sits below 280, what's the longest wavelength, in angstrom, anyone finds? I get 4203.75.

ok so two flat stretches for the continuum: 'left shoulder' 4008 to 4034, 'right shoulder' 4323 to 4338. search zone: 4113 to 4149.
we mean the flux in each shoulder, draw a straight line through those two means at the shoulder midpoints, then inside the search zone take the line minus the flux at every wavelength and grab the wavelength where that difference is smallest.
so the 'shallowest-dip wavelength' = 4115.63 angstrom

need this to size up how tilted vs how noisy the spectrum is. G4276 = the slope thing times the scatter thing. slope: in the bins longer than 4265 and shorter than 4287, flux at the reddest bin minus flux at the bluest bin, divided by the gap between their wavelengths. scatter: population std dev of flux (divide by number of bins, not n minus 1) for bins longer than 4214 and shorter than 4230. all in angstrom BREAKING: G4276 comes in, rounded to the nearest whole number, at 4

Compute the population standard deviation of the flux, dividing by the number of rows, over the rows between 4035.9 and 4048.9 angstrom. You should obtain 6.1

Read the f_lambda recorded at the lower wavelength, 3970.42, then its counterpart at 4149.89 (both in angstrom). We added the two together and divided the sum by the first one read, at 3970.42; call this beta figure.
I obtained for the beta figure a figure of 2.02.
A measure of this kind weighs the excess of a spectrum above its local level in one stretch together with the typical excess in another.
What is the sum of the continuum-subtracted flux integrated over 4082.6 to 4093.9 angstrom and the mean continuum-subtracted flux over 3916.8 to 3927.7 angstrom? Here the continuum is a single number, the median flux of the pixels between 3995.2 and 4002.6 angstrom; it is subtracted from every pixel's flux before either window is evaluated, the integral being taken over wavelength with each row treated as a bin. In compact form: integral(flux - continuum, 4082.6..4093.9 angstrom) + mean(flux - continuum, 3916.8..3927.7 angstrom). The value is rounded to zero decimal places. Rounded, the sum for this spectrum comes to 279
